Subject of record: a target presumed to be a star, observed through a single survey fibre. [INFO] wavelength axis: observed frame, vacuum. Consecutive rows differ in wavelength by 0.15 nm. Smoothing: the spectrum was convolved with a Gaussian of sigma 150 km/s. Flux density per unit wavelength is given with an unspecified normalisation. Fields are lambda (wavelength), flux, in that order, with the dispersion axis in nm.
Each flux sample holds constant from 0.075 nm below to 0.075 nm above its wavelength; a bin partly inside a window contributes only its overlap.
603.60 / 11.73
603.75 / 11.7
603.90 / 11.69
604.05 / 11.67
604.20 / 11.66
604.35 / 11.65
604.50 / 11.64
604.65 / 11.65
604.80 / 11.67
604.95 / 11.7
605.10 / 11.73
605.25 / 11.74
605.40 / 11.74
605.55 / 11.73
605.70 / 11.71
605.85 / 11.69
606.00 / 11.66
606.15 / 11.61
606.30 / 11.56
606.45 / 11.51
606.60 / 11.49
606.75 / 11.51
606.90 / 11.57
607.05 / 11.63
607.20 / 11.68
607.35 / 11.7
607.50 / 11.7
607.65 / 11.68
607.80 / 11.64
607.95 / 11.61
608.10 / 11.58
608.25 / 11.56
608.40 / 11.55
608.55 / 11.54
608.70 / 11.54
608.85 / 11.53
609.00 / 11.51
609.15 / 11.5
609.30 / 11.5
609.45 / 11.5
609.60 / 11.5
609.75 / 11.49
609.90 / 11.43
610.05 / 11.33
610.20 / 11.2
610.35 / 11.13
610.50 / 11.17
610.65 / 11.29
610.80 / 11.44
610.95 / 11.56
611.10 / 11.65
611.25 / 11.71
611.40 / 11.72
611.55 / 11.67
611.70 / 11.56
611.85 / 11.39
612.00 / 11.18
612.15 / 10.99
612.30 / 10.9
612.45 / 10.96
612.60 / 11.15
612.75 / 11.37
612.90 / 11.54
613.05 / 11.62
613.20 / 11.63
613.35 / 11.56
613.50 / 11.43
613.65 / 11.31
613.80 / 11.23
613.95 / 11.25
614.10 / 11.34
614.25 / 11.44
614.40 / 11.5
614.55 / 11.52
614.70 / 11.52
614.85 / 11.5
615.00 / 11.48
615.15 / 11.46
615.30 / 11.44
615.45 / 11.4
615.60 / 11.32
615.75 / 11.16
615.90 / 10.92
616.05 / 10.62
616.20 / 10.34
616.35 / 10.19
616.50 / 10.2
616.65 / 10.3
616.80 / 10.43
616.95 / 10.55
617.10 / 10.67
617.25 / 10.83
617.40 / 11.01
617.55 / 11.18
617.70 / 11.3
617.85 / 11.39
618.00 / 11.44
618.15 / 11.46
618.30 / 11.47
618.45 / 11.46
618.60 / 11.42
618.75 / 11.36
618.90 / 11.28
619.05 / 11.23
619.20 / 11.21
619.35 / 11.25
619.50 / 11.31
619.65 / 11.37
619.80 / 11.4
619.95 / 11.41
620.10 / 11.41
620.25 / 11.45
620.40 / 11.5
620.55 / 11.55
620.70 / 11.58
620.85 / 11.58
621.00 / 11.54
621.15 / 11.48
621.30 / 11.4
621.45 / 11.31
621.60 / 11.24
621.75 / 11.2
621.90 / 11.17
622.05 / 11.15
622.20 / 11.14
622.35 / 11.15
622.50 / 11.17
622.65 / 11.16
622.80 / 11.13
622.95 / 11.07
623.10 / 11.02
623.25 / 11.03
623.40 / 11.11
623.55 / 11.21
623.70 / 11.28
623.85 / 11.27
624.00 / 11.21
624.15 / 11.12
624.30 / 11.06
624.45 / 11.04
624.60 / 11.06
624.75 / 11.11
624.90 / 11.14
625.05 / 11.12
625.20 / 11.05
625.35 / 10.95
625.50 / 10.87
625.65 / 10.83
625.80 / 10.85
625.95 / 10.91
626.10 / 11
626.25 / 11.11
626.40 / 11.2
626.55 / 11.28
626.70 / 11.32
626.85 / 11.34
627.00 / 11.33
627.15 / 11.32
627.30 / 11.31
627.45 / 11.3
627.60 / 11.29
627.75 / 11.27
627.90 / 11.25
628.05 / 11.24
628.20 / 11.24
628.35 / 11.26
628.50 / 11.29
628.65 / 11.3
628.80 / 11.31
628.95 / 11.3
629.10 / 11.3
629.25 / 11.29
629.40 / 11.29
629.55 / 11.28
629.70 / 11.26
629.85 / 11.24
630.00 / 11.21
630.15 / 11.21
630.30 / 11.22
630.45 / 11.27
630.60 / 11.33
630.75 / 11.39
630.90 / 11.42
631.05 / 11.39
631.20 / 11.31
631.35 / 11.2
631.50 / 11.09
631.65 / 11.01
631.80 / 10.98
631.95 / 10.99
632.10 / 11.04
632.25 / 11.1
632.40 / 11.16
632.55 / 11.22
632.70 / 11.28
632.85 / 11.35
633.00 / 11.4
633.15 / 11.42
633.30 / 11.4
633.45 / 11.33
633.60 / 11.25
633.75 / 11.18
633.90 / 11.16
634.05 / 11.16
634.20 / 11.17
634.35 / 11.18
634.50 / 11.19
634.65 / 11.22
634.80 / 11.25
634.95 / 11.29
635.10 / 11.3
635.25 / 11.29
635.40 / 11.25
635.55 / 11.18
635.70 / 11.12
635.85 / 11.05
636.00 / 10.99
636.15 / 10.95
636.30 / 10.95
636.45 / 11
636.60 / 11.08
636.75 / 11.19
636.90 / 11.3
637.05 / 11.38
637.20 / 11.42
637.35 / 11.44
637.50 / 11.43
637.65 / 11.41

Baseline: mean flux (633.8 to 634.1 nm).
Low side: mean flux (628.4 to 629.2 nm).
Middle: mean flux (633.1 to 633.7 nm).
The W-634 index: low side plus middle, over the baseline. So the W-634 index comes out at 2.03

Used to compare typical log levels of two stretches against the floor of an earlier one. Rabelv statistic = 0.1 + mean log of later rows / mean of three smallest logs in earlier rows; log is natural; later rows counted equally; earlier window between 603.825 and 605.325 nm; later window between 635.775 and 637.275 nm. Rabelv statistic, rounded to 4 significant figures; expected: 1.082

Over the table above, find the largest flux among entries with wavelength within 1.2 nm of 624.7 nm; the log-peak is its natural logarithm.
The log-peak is 2.423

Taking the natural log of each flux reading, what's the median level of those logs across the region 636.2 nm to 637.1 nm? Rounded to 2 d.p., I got 2.41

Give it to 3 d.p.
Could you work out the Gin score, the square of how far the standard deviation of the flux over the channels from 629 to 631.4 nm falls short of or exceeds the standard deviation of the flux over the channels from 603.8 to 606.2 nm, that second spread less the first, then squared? 0.001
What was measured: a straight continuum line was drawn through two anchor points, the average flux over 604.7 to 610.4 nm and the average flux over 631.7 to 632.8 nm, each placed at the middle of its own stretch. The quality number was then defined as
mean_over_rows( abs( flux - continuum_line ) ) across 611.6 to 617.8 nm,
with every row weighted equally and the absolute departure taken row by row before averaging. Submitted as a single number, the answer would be 0.34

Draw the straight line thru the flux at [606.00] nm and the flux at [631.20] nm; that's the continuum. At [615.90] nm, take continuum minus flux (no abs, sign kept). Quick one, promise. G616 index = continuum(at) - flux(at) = 0.60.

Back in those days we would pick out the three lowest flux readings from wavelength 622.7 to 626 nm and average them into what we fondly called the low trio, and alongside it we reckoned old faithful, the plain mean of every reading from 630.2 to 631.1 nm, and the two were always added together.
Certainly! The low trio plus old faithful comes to 22.2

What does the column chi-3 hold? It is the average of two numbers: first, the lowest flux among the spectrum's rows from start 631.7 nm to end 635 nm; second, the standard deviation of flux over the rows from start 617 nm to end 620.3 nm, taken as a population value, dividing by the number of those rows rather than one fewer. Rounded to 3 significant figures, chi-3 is 5.59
